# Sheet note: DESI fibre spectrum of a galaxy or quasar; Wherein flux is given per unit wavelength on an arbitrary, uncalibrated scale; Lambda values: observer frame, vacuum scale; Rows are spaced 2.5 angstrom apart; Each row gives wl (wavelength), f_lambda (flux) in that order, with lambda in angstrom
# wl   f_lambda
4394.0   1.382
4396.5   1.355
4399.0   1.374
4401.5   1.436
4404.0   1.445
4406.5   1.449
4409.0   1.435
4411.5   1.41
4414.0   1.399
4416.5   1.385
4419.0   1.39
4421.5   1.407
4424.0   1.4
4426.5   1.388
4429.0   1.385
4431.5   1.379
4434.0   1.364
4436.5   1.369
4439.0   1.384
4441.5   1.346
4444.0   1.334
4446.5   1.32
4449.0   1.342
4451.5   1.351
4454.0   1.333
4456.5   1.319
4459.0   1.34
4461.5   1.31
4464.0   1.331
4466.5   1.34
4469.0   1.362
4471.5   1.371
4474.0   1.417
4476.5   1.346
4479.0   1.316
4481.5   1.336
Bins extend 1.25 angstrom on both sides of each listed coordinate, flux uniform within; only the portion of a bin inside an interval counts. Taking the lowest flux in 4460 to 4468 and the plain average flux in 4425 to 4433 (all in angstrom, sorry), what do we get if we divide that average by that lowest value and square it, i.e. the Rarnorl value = 1.12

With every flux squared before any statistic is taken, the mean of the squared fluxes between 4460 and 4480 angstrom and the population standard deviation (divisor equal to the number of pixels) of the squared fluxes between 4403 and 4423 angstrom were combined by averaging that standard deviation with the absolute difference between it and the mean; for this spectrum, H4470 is 0.911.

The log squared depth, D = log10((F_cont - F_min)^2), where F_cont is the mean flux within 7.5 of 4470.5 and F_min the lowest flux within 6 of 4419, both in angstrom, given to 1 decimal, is -3.2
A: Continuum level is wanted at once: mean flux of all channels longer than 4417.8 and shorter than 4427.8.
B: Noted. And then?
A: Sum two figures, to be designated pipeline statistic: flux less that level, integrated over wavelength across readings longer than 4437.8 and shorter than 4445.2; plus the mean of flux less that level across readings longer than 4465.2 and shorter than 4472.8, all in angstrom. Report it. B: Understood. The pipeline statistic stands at -0.35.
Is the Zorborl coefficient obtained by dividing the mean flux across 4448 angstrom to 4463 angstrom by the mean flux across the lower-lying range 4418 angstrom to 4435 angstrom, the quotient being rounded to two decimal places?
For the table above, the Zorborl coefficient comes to 0.96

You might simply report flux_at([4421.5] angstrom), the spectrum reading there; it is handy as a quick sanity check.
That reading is 1.407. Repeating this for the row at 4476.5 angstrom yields 1.346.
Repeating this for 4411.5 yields 1.41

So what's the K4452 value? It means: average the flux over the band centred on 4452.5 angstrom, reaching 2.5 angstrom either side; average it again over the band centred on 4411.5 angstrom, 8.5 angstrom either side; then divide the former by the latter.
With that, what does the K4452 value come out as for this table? 0.95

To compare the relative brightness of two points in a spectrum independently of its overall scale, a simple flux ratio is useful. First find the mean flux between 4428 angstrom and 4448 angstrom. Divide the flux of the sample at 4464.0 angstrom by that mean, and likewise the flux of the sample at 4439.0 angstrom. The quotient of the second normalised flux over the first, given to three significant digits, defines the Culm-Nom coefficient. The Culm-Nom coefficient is 1.04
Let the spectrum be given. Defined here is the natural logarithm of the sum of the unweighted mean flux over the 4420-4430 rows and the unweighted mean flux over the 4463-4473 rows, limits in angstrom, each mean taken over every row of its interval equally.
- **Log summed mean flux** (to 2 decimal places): 1.01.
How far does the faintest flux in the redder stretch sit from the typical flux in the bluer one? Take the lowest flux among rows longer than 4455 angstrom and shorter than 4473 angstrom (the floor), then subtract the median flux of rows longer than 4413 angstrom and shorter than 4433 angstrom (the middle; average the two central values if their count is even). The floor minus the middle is -0.079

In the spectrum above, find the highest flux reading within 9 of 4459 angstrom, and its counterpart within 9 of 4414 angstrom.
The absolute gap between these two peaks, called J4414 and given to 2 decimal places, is 0.10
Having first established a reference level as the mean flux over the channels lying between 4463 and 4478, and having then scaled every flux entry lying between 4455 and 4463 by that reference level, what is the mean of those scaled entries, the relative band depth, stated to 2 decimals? 0.97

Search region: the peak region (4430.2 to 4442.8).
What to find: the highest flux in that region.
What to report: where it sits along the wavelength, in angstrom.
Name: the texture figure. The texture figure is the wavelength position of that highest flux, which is 4439.0 angstrom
